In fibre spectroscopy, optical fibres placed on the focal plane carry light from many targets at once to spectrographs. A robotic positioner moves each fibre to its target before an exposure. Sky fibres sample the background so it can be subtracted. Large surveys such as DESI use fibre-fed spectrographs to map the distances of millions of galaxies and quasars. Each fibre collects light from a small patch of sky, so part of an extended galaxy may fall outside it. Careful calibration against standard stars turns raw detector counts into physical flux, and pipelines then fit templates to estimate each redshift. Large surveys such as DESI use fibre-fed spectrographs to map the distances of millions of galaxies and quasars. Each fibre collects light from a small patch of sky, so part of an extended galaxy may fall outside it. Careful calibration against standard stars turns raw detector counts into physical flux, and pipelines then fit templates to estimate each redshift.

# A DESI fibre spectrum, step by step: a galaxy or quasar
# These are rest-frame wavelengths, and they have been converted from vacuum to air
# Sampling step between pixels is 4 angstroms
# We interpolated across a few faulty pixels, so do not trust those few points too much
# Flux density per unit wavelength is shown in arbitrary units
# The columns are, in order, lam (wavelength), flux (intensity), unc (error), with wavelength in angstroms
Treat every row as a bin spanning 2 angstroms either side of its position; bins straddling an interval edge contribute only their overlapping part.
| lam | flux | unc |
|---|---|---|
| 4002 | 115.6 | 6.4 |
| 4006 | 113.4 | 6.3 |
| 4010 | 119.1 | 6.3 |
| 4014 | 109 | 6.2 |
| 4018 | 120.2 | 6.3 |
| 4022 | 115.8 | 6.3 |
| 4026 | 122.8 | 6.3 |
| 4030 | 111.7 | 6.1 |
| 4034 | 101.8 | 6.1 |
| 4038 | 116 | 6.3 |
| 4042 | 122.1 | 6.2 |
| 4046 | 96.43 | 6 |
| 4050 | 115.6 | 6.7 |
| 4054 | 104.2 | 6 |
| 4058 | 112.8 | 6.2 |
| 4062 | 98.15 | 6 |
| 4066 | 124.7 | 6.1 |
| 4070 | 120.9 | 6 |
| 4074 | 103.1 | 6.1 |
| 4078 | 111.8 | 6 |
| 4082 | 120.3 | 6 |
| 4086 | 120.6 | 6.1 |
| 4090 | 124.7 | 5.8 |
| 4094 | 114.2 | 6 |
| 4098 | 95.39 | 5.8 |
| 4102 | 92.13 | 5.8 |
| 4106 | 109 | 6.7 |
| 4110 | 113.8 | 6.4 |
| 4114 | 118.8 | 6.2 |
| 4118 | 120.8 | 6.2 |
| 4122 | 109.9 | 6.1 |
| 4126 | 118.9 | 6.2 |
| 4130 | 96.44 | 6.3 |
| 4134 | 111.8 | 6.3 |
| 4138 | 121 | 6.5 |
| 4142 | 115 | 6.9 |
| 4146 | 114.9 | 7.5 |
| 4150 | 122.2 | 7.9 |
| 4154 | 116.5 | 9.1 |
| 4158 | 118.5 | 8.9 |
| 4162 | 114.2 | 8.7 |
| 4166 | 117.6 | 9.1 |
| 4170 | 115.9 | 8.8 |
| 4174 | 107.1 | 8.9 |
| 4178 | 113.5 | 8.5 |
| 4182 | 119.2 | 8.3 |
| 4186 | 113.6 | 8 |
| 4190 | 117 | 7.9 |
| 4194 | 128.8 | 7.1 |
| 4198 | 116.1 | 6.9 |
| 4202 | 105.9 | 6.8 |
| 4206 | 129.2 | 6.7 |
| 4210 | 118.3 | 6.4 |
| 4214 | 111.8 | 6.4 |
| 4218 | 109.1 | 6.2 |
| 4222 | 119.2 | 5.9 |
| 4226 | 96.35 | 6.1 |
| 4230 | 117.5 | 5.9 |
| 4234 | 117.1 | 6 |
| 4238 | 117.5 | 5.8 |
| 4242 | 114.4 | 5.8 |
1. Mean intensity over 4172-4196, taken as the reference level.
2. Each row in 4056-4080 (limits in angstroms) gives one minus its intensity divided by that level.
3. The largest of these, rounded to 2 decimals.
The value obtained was 0.16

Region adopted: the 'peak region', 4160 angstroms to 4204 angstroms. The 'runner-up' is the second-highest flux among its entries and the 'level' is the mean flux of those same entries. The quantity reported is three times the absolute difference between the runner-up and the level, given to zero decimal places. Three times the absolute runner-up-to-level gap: 12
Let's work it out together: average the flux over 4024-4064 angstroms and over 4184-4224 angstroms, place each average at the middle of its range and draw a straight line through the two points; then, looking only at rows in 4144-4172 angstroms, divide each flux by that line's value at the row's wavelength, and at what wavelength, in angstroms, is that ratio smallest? 4162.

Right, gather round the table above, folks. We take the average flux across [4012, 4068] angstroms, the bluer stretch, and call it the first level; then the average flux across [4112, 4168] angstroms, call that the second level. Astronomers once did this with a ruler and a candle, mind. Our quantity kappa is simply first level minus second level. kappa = -3.2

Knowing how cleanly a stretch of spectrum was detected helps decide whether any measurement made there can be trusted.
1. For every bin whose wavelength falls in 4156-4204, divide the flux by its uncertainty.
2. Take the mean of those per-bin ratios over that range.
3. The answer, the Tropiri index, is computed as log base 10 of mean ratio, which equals 1.16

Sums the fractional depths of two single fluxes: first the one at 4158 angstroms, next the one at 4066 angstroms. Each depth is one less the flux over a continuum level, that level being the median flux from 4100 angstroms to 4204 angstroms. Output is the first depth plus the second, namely -0.11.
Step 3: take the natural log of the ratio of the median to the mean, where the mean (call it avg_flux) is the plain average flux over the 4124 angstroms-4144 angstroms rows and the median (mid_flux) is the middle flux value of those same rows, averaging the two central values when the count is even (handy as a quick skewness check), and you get 0.021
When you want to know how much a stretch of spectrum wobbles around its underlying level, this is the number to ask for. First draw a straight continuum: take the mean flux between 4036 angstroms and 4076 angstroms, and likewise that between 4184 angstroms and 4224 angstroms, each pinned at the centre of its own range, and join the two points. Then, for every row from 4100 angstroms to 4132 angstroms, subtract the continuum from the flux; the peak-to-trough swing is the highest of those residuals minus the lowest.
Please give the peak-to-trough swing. 28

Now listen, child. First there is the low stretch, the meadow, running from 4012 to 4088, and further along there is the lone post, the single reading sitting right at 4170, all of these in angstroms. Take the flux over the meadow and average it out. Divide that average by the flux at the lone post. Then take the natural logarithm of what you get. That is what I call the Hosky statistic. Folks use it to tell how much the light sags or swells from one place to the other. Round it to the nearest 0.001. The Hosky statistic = -0.025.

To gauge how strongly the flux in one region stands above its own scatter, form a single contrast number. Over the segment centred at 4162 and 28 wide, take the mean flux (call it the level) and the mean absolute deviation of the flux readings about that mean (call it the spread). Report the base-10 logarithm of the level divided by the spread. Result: 1.6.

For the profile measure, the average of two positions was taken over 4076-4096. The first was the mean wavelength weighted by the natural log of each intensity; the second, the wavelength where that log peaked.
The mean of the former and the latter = 4088.0 angstroms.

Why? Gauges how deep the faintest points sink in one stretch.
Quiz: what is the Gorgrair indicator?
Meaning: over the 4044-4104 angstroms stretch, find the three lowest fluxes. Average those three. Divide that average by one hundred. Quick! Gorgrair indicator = 0.95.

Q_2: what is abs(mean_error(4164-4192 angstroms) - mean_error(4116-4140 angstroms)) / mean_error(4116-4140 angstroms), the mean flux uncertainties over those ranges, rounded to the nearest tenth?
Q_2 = 0.4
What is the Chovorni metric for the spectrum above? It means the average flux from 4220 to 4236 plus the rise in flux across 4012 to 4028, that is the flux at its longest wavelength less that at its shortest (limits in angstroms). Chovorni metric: 126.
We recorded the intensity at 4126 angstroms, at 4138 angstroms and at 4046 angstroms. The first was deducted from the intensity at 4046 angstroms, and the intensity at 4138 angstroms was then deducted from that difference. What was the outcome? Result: -143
